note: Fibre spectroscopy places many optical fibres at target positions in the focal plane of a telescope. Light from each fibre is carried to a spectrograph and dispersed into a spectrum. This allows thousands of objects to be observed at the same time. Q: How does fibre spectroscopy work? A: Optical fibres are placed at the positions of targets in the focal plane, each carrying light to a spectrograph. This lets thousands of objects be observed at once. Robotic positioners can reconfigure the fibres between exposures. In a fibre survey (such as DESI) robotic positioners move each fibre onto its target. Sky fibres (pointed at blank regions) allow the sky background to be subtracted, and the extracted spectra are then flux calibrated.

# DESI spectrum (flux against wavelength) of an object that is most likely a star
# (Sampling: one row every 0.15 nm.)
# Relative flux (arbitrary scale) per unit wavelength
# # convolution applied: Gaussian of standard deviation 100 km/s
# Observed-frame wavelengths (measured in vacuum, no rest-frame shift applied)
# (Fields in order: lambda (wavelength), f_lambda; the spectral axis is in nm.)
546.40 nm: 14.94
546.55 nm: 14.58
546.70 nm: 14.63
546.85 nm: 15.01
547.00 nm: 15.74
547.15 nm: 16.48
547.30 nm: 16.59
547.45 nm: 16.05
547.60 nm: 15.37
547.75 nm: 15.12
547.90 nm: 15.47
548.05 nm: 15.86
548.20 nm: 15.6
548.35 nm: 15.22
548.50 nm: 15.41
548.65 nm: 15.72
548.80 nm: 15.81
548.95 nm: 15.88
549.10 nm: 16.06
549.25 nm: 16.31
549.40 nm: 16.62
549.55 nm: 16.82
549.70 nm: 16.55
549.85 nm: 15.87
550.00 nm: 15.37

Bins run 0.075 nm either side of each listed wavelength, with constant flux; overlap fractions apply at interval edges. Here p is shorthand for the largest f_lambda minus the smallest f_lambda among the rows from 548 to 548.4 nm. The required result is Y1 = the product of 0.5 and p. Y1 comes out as 0.32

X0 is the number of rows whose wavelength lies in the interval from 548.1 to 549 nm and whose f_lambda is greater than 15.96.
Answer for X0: 0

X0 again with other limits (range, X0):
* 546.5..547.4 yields 2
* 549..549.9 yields 5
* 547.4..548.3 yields 1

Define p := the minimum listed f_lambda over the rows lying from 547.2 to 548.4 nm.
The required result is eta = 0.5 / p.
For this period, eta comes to 0.0331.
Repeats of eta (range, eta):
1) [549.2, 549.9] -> 0.0315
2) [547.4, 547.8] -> 0.0331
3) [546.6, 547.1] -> 0.0342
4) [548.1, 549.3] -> 0.0329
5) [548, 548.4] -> 0.0329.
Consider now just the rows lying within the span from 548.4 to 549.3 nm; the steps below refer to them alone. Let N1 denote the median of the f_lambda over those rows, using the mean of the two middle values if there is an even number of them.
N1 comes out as 15.8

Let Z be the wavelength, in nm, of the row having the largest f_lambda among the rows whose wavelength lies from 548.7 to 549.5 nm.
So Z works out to 549.40 nm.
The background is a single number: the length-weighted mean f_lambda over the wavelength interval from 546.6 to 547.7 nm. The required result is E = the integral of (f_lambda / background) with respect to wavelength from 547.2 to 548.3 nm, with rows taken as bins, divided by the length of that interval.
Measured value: 1.00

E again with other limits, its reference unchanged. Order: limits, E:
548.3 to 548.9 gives 0.99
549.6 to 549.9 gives 1.04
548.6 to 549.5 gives 1.03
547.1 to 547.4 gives 1.05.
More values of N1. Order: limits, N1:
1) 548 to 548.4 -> 15.6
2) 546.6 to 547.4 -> 15.7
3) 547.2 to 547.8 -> 15.7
